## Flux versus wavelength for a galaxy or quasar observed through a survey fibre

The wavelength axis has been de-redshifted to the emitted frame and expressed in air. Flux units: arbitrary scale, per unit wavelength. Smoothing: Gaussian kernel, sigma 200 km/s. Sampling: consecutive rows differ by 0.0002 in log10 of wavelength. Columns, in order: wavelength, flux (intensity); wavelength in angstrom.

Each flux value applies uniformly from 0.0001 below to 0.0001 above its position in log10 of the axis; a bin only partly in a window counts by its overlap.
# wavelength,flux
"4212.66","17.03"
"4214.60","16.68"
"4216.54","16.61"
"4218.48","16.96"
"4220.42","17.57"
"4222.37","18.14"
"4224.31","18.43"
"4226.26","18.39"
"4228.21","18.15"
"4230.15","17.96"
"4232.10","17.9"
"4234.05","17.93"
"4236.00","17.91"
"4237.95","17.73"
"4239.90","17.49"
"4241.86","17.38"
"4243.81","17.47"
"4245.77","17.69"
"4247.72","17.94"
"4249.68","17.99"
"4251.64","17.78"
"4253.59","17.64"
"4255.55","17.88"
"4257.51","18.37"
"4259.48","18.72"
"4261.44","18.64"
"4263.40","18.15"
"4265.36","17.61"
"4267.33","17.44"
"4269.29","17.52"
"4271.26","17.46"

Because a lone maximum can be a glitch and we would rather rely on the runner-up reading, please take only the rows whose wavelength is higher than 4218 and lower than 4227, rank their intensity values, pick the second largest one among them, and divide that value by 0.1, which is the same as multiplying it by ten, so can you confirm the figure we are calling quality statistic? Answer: 184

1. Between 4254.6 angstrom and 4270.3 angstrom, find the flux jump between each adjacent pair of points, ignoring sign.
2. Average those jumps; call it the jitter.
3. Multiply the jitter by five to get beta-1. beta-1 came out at 1.6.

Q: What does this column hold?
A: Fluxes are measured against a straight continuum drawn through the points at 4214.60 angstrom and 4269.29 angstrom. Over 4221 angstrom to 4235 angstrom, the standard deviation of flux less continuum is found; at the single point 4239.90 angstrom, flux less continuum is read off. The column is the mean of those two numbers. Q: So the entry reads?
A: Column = 0.3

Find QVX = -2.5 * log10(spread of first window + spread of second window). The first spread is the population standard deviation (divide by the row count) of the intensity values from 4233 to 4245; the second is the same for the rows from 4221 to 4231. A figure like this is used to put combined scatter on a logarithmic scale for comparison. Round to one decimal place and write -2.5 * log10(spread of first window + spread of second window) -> 1.0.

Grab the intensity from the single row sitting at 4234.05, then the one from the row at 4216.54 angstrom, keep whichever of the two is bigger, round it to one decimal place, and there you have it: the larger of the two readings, 17.9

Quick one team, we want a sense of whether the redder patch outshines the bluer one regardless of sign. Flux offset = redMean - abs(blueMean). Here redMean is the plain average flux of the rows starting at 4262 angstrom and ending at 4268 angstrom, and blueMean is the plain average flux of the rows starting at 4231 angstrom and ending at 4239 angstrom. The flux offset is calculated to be -0.1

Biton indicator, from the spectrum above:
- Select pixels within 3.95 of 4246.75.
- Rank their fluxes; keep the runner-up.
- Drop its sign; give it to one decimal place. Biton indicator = 17.9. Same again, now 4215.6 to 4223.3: 17.6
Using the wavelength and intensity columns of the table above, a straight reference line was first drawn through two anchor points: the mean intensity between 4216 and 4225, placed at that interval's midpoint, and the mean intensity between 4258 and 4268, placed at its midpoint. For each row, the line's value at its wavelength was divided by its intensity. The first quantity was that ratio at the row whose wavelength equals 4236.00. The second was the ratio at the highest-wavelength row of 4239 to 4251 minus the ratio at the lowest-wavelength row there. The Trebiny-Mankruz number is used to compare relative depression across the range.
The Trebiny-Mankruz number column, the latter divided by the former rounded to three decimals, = -0.021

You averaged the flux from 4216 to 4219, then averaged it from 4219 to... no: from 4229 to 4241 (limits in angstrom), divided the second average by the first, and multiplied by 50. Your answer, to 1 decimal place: 53.1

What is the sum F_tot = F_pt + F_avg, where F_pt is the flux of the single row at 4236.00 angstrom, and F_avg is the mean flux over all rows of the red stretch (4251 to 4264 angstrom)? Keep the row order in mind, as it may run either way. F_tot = 36.1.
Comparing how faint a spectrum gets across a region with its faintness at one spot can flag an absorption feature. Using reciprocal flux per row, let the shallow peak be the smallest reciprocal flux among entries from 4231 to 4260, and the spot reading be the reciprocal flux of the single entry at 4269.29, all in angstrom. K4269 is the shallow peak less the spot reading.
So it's -0.0037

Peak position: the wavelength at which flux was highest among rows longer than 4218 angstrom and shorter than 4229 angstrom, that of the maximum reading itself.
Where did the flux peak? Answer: 4224.31 angstrom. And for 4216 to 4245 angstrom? 4224.31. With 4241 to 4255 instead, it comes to 4249.68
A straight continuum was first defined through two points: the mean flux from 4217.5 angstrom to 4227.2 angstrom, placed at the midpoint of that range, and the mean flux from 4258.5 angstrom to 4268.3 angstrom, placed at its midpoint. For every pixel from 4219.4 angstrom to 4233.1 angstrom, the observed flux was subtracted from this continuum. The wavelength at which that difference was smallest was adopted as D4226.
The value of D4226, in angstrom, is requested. 4224.31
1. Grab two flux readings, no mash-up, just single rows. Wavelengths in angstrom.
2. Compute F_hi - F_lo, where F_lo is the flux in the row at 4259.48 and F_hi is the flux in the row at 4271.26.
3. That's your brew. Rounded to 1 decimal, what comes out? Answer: -1.3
